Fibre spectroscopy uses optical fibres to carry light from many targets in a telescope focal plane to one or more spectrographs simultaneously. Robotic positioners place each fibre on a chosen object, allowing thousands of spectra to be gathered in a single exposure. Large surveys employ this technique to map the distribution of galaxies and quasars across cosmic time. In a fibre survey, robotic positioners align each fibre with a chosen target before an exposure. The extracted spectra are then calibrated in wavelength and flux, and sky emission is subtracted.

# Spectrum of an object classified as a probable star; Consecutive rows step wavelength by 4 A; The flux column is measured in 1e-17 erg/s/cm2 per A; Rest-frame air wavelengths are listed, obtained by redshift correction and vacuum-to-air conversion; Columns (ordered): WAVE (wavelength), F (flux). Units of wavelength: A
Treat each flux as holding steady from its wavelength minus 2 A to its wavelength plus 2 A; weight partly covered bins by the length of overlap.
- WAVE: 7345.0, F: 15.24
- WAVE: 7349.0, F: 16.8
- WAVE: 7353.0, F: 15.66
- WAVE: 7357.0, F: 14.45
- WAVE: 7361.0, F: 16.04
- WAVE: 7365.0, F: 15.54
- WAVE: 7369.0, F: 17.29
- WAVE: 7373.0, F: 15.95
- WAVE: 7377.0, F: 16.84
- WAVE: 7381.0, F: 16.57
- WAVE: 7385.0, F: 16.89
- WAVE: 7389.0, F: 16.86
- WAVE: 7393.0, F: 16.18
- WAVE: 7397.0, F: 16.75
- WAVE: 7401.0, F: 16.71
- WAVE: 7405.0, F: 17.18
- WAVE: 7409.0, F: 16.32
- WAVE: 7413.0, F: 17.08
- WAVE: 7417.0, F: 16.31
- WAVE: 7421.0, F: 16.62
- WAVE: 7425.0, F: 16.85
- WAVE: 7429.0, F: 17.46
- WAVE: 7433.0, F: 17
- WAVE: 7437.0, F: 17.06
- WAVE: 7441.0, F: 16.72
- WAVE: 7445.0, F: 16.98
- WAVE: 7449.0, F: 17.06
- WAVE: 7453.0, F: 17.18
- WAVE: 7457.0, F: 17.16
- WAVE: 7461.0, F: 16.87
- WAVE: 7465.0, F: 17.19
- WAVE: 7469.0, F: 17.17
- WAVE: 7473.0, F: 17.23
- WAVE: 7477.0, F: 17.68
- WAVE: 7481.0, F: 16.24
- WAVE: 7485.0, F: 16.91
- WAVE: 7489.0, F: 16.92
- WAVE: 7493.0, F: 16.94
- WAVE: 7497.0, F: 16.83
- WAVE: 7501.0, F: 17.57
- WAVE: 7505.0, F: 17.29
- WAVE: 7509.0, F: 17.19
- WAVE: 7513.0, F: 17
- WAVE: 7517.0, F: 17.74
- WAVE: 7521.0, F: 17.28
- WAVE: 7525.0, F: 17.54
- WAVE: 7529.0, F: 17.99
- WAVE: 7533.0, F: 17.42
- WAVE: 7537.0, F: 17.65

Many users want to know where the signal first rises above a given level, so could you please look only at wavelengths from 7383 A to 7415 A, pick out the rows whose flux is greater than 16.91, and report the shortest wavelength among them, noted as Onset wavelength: 7405.0 A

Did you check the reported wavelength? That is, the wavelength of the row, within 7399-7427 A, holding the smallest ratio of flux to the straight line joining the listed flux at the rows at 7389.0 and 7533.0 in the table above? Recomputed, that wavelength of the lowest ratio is 7417.0 A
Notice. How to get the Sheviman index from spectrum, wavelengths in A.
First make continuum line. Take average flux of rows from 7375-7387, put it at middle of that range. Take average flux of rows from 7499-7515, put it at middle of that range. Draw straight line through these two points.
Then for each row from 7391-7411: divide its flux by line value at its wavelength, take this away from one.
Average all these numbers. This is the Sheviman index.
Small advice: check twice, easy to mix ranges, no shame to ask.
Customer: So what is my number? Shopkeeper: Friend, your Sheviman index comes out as 0.013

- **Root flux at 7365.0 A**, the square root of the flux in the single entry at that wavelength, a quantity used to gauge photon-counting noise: 3.94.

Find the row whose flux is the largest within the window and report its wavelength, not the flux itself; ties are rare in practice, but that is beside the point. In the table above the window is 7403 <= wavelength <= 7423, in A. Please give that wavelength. 7405.0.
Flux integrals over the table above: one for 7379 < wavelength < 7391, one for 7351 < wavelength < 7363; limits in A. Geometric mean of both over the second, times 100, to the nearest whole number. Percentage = 104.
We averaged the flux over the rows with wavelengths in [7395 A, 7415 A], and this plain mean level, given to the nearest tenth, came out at 16.8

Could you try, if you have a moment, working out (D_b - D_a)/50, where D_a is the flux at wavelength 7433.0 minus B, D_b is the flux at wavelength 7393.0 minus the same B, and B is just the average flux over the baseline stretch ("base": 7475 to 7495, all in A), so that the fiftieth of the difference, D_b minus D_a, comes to -0.016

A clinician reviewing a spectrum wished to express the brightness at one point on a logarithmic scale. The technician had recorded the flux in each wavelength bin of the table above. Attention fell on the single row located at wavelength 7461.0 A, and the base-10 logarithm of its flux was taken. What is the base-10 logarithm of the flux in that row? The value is 1.23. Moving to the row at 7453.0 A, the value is 1.24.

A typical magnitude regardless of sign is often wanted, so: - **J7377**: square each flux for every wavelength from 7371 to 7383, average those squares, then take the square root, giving 16.5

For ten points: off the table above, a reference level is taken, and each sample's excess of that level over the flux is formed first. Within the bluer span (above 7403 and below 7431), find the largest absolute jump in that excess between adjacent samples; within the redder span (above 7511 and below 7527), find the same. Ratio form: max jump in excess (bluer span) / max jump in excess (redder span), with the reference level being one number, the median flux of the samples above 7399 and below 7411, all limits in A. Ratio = 1.16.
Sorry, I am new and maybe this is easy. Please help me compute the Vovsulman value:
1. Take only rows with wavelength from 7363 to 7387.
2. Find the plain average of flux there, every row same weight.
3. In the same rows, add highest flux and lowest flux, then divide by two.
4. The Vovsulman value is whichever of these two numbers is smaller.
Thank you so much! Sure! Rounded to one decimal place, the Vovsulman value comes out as 16.4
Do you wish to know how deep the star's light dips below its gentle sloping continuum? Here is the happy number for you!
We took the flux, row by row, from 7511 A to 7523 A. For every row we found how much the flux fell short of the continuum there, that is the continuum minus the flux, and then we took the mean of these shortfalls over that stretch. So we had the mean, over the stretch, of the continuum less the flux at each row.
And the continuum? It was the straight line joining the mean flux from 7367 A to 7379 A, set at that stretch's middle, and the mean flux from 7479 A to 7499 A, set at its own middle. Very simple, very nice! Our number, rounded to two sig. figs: -0.55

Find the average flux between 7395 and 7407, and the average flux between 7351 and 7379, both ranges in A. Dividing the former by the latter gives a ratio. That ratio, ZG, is 1.06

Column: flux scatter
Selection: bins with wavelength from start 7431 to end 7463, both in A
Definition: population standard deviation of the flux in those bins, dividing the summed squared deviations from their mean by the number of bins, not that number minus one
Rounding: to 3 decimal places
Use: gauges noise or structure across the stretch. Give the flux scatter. 0.142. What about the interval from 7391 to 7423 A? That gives 0.340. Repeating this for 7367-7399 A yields 0.399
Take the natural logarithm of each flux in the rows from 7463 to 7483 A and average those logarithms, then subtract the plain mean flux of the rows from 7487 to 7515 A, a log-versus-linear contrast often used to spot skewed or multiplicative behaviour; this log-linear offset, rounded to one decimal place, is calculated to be -14.3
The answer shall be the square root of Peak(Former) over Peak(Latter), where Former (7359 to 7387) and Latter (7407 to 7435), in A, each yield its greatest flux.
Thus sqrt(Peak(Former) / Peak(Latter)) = 1.00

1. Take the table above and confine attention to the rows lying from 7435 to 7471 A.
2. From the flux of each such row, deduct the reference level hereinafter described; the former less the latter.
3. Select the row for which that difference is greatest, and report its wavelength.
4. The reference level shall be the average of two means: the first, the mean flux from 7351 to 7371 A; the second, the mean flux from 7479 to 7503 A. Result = 7465.0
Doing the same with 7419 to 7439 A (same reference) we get 7429.0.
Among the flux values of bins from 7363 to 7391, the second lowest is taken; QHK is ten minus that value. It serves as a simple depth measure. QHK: -5.95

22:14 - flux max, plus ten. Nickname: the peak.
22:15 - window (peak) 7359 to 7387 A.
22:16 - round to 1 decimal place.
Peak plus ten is 27.3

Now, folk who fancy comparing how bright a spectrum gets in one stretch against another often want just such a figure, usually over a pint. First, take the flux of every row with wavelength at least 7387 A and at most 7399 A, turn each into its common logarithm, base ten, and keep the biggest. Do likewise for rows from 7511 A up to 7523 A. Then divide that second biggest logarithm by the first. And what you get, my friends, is 1.02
